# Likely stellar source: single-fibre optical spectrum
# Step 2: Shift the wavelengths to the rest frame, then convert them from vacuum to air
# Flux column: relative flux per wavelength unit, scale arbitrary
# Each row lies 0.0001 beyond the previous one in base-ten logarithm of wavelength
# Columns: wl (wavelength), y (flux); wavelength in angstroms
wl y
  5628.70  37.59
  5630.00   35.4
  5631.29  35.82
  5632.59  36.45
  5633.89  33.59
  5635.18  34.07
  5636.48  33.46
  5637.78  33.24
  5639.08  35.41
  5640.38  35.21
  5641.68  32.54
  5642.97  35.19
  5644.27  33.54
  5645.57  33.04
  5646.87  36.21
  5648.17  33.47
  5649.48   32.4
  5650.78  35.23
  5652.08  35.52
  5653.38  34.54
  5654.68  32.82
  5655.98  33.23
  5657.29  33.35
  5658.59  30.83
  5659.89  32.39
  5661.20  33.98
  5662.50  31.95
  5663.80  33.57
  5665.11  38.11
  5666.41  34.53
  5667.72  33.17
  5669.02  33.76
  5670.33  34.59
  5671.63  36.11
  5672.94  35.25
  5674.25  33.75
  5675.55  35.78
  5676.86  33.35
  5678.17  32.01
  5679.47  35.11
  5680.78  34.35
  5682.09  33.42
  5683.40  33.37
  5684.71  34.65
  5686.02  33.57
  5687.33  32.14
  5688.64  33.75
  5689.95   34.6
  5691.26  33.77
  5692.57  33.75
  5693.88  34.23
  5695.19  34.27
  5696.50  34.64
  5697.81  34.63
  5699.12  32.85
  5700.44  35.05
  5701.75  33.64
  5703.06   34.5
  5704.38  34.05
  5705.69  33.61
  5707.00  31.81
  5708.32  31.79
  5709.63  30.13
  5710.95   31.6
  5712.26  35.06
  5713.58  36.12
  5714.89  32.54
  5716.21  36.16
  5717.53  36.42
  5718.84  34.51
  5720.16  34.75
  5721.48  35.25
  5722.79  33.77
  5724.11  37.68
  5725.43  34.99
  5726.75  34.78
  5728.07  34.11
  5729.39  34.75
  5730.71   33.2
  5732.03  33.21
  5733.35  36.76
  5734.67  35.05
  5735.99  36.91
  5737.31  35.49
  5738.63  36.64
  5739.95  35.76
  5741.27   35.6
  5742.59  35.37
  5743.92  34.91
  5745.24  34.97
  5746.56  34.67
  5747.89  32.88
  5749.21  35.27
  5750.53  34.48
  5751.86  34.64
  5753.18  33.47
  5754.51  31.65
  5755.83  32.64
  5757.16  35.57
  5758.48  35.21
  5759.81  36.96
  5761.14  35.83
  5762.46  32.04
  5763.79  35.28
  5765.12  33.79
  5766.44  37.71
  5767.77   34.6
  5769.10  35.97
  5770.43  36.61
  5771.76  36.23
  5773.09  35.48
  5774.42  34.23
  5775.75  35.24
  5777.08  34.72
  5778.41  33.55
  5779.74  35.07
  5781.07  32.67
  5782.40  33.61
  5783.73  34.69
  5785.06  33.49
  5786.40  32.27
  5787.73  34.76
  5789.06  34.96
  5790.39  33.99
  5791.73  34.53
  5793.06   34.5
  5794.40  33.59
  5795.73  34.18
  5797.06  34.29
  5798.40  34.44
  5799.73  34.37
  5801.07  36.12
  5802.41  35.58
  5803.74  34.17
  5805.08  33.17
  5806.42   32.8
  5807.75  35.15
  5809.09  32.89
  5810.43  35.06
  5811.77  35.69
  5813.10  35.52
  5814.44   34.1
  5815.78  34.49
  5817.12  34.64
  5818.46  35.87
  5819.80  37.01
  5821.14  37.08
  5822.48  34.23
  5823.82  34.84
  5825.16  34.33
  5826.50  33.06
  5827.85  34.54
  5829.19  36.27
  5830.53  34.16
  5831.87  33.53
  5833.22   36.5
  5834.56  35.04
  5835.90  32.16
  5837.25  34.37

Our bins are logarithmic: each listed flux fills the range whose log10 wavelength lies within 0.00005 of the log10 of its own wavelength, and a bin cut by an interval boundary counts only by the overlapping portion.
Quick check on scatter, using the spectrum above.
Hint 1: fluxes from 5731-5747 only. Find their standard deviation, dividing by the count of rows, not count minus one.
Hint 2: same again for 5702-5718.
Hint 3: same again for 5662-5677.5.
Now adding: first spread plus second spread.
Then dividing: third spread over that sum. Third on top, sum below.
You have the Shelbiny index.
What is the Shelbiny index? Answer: 0.5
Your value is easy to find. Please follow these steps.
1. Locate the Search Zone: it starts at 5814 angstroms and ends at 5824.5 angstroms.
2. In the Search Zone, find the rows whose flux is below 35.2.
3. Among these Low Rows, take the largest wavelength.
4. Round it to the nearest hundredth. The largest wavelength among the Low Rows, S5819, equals 5823.82 angstroms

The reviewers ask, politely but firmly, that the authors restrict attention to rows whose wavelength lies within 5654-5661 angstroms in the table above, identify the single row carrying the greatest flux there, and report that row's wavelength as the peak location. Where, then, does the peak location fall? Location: 5657.29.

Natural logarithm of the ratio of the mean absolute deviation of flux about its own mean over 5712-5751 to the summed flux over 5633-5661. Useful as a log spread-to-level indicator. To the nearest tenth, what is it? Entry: -6.7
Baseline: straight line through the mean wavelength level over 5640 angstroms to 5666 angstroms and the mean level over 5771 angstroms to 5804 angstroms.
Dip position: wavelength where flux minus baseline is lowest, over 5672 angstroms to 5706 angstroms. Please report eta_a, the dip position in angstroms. 5678.17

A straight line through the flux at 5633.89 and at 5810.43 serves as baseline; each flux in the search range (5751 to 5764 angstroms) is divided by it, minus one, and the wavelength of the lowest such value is 5754.51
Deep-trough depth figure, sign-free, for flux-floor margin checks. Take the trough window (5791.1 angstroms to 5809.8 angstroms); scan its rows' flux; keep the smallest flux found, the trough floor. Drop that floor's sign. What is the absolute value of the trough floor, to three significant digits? 32.8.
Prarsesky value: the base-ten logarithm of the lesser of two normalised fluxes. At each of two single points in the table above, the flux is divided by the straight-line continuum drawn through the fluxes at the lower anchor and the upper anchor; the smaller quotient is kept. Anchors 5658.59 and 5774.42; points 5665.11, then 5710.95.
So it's -0.010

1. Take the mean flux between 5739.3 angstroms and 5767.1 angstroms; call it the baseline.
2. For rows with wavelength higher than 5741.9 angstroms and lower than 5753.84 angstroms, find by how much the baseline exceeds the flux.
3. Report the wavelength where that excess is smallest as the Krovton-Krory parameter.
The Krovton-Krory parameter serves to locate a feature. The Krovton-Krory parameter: 5742.59 angstroms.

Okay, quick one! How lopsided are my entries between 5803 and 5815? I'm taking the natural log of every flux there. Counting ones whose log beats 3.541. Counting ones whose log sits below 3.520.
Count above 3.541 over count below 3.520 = 1.3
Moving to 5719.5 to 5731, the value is 3.0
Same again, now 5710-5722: 3.5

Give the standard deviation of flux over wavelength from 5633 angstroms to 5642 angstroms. 1.0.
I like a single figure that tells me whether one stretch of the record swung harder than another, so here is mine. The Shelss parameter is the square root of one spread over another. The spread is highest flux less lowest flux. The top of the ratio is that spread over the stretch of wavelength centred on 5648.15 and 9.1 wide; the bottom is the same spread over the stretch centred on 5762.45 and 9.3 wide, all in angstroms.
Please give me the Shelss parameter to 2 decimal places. 0.82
